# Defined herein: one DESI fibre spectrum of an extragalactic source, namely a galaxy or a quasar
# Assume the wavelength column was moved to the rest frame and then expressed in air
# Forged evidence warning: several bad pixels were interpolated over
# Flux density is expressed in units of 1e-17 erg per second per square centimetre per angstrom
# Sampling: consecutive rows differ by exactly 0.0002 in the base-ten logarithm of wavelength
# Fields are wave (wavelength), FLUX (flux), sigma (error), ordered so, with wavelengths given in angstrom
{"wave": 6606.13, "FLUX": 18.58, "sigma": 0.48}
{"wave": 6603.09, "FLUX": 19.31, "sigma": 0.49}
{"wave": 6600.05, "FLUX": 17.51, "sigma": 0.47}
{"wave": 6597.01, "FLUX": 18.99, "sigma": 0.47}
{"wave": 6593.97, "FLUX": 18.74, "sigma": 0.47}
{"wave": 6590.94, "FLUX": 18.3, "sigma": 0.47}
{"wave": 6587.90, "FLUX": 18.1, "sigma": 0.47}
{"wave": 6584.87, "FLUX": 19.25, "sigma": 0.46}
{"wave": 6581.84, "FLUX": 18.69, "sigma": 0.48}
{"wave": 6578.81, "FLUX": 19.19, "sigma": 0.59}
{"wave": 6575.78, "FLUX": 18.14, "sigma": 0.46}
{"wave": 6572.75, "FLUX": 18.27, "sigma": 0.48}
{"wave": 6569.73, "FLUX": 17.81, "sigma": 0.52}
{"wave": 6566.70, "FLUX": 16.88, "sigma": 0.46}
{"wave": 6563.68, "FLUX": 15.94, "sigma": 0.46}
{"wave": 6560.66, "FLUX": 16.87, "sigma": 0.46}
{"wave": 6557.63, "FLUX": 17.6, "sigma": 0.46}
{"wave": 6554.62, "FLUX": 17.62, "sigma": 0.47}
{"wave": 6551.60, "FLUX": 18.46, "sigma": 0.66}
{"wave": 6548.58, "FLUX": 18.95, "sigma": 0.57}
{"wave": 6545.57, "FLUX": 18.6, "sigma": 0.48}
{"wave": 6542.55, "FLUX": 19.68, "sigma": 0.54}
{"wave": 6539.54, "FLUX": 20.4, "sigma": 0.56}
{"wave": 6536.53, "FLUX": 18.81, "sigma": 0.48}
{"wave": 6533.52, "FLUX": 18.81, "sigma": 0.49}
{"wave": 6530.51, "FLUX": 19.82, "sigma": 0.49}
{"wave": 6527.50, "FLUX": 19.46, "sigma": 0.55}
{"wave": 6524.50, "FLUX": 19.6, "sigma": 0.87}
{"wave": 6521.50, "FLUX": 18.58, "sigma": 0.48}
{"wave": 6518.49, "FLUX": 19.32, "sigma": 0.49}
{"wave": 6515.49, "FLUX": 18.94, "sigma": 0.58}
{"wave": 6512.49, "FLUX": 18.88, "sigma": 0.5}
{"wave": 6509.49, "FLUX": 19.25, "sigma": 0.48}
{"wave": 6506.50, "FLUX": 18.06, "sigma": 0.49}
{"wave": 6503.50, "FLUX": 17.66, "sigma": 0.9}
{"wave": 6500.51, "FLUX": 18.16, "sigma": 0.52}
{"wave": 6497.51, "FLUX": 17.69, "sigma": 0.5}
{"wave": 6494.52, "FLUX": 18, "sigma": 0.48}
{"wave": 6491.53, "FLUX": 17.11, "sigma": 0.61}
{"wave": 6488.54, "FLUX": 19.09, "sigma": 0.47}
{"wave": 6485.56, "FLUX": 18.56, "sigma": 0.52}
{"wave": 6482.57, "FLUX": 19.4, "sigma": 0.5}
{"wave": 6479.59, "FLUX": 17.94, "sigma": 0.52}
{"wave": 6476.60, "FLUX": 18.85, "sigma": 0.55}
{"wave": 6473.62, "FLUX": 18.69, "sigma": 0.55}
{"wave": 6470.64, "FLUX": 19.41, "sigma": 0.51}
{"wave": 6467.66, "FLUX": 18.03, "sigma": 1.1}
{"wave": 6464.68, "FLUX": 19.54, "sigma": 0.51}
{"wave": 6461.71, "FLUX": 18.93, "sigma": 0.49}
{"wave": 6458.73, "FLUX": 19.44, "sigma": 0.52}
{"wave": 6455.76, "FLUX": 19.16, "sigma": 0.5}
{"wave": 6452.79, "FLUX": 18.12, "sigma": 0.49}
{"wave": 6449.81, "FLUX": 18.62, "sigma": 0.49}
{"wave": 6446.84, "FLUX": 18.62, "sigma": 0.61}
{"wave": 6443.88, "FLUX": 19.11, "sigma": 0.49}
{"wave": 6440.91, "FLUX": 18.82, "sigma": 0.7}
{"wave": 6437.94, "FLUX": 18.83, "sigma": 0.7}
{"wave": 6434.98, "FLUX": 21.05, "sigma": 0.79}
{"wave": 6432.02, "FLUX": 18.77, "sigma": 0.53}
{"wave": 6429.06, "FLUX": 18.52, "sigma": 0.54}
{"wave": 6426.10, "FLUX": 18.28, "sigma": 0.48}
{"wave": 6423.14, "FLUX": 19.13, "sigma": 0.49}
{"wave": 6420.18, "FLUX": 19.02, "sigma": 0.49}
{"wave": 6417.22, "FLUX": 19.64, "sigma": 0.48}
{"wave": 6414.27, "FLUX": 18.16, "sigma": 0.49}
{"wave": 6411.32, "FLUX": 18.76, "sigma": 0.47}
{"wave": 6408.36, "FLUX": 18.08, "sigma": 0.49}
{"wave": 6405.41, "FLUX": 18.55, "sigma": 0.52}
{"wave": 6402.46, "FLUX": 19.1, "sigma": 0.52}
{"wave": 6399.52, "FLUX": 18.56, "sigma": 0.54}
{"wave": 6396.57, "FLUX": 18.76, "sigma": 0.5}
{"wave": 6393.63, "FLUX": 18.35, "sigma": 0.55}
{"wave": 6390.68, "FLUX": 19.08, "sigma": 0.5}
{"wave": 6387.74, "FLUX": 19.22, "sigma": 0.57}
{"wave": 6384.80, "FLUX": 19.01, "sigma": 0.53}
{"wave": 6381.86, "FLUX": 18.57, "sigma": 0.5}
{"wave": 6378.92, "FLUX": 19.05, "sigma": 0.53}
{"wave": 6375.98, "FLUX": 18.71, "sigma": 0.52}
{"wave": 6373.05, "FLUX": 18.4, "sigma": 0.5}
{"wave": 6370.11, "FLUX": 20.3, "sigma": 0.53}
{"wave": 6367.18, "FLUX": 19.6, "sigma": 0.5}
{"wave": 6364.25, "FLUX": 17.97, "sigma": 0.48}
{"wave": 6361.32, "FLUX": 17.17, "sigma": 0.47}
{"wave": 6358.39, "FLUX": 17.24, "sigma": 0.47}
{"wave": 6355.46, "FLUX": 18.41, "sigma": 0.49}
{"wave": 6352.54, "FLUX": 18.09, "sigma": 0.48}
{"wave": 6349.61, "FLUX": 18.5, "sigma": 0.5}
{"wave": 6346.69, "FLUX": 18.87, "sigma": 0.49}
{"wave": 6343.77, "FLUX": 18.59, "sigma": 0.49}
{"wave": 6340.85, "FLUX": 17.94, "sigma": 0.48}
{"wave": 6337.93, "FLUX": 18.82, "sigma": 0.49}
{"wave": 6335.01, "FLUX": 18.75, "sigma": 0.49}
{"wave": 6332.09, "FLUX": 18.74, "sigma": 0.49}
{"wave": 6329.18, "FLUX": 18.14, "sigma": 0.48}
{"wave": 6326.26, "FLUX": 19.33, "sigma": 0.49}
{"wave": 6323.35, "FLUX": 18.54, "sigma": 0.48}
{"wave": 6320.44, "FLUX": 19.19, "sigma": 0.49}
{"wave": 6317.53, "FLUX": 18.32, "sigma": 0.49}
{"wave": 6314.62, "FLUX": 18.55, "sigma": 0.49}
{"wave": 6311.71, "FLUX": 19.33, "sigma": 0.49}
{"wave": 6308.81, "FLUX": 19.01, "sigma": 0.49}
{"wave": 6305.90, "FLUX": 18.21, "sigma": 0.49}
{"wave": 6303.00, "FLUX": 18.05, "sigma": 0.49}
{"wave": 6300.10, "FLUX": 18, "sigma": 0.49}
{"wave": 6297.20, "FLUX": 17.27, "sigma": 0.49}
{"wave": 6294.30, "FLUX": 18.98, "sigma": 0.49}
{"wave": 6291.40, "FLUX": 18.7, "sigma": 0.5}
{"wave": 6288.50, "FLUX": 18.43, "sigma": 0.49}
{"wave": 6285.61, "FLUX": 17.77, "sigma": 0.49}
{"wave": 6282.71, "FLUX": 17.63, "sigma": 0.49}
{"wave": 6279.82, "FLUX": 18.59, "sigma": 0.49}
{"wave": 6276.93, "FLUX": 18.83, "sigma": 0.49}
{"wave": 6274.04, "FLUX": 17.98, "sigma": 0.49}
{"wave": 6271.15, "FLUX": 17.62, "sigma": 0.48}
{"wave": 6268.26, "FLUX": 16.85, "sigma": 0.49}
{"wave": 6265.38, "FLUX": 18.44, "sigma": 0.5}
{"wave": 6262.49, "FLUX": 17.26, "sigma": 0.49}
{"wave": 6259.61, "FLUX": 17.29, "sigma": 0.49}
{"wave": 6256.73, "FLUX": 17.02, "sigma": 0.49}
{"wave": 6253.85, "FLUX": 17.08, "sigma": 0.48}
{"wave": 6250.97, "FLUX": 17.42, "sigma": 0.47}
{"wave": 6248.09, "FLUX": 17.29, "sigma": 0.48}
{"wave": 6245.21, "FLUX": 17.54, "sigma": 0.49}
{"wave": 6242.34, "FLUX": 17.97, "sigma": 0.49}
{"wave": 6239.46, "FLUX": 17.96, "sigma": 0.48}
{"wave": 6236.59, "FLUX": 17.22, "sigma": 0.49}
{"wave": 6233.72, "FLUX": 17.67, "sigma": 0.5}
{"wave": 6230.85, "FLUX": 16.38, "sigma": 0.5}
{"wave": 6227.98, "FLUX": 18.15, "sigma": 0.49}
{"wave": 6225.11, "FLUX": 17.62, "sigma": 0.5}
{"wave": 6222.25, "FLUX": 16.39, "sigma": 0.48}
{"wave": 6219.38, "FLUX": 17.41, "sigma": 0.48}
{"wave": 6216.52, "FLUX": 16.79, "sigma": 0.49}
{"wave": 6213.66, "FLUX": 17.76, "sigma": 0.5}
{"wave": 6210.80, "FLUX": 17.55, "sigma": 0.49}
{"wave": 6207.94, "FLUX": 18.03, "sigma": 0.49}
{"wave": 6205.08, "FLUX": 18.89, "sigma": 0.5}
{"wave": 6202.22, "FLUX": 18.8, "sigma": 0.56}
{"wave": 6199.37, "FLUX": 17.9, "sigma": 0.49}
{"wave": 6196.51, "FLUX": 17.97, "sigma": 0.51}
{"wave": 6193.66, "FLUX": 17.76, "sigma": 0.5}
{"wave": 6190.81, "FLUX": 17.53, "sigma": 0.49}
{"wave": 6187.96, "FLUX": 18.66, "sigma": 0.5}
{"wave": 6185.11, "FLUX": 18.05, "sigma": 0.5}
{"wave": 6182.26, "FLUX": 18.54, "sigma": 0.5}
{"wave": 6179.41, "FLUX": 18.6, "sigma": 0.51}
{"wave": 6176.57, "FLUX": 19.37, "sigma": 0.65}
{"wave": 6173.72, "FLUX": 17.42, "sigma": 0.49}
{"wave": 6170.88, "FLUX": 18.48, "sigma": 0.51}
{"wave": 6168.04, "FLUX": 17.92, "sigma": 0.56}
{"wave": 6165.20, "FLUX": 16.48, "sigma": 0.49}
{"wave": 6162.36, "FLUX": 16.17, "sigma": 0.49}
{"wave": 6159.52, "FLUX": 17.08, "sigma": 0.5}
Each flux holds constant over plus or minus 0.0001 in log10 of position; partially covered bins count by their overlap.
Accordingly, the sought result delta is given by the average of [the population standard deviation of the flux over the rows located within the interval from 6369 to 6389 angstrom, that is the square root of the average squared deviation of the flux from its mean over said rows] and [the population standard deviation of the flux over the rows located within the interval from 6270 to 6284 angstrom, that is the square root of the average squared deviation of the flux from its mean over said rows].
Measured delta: 0.54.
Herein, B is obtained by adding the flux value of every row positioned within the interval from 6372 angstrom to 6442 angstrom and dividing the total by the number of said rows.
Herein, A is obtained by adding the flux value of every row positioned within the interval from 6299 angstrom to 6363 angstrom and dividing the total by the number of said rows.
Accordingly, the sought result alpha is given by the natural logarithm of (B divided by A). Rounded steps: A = 18.4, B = 18.9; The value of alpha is 0.022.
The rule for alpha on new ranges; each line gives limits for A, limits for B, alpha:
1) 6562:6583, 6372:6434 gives 0.049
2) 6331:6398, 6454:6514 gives -0.001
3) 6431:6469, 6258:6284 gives -0.064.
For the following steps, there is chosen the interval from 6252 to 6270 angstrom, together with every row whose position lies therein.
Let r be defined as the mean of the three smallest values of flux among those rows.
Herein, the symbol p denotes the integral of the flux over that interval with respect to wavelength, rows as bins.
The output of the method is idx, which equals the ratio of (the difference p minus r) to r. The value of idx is 17.37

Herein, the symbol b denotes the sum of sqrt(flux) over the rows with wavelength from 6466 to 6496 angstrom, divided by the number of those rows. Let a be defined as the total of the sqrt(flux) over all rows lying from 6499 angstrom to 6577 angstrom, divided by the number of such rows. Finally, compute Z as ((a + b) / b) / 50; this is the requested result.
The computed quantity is 0.0400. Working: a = 4.30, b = 4.30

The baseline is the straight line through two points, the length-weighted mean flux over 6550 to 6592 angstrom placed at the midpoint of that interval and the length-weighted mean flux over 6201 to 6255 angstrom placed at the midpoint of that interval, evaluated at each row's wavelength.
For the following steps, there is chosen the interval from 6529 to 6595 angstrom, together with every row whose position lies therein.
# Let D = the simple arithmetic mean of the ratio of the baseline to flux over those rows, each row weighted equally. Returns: 0.977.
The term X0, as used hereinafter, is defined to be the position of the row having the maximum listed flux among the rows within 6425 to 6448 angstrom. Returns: 6434.98 angstrom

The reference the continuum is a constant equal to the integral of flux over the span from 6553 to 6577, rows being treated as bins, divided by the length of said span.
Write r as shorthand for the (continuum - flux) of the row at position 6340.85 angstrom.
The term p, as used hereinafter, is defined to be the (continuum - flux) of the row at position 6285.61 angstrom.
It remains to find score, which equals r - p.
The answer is -0.17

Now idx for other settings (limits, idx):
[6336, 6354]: 17.30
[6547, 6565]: 17.85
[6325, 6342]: 16.32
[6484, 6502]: 17.51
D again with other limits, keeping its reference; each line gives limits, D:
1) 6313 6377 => 0.955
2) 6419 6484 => 0.942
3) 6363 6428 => 0.943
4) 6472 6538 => 0.958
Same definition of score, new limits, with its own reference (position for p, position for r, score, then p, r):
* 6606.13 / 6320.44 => -0.61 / -1.2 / -1.80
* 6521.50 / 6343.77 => -0.01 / -1.2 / -1.20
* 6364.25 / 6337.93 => -0.85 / -0.6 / -1.43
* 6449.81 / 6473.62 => -0.07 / -1.2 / -1.30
